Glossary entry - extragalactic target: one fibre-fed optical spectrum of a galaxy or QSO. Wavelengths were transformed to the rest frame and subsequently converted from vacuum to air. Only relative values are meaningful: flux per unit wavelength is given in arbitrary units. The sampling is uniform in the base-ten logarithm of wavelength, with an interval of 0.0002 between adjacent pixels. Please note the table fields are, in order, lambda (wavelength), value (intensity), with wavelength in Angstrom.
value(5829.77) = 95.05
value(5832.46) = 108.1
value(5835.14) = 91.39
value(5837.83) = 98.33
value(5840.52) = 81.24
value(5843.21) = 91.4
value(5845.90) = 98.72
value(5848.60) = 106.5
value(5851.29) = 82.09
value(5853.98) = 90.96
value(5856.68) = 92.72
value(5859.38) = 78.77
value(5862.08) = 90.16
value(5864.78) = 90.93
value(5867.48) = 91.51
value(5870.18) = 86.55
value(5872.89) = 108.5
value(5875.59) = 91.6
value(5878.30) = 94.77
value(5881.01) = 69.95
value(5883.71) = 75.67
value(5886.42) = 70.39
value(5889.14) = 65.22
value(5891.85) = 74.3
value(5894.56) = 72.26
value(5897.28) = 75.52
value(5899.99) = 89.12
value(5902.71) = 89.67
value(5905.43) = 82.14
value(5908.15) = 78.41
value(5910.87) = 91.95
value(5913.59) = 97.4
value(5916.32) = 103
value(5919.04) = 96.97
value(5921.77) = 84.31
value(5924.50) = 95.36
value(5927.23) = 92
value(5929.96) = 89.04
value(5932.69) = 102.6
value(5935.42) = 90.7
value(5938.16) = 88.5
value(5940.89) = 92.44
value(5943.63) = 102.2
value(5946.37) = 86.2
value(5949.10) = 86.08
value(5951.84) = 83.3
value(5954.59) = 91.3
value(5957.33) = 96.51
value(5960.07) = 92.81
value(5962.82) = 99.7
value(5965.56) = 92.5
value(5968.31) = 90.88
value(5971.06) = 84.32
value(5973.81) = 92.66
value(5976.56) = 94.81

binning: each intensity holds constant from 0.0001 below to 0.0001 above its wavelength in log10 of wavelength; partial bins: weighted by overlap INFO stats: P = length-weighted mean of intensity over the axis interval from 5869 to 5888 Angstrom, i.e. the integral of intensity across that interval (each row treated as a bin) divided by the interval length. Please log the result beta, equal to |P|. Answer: 85.1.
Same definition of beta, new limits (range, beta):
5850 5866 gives 87.6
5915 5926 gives 94.8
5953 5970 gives 93.6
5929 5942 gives 92.8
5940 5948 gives 93.5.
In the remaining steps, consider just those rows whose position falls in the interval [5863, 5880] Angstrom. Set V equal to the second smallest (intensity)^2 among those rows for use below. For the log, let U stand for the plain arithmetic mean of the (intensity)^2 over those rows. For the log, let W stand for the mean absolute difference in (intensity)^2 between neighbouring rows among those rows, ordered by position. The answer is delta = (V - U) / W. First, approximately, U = 8880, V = 8268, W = 1849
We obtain -0.33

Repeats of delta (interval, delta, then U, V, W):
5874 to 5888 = -1.04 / 6589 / 4955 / 1571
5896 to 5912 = -0.78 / 7173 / 6148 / 1307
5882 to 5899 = -0.39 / 5230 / 4955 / 704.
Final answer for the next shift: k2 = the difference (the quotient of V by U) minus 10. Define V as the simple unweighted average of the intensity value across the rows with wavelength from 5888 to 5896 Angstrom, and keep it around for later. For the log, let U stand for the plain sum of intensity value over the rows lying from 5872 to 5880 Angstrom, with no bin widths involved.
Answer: -9.76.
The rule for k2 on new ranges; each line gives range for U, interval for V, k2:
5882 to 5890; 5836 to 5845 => -9.57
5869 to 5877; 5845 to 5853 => -9.67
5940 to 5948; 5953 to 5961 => -9.67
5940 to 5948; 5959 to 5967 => -9.66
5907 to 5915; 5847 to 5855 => -9.65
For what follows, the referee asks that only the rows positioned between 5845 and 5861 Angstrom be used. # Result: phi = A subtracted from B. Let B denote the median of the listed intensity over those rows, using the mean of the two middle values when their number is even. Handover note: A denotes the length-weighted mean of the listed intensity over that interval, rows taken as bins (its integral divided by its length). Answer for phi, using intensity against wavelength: 0.5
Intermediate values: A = 91.4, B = 92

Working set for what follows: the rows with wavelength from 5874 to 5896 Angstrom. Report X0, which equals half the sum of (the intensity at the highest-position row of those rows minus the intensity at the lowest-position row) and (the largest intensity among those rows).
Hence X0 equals 38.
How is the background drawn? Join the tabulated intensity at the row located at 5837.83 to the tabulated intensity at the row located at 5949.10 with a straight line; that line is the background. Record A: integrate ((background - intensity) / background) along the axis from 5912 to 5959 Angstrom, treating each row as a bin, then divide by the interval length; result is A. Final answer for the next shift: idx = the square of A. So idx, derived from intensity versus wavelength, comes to 0.004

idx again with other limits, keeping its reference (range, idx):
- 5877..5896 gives 0.039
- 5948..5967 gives 0.006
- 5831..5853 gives 0.001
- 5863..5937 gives 0.002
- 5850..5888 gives 0.008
